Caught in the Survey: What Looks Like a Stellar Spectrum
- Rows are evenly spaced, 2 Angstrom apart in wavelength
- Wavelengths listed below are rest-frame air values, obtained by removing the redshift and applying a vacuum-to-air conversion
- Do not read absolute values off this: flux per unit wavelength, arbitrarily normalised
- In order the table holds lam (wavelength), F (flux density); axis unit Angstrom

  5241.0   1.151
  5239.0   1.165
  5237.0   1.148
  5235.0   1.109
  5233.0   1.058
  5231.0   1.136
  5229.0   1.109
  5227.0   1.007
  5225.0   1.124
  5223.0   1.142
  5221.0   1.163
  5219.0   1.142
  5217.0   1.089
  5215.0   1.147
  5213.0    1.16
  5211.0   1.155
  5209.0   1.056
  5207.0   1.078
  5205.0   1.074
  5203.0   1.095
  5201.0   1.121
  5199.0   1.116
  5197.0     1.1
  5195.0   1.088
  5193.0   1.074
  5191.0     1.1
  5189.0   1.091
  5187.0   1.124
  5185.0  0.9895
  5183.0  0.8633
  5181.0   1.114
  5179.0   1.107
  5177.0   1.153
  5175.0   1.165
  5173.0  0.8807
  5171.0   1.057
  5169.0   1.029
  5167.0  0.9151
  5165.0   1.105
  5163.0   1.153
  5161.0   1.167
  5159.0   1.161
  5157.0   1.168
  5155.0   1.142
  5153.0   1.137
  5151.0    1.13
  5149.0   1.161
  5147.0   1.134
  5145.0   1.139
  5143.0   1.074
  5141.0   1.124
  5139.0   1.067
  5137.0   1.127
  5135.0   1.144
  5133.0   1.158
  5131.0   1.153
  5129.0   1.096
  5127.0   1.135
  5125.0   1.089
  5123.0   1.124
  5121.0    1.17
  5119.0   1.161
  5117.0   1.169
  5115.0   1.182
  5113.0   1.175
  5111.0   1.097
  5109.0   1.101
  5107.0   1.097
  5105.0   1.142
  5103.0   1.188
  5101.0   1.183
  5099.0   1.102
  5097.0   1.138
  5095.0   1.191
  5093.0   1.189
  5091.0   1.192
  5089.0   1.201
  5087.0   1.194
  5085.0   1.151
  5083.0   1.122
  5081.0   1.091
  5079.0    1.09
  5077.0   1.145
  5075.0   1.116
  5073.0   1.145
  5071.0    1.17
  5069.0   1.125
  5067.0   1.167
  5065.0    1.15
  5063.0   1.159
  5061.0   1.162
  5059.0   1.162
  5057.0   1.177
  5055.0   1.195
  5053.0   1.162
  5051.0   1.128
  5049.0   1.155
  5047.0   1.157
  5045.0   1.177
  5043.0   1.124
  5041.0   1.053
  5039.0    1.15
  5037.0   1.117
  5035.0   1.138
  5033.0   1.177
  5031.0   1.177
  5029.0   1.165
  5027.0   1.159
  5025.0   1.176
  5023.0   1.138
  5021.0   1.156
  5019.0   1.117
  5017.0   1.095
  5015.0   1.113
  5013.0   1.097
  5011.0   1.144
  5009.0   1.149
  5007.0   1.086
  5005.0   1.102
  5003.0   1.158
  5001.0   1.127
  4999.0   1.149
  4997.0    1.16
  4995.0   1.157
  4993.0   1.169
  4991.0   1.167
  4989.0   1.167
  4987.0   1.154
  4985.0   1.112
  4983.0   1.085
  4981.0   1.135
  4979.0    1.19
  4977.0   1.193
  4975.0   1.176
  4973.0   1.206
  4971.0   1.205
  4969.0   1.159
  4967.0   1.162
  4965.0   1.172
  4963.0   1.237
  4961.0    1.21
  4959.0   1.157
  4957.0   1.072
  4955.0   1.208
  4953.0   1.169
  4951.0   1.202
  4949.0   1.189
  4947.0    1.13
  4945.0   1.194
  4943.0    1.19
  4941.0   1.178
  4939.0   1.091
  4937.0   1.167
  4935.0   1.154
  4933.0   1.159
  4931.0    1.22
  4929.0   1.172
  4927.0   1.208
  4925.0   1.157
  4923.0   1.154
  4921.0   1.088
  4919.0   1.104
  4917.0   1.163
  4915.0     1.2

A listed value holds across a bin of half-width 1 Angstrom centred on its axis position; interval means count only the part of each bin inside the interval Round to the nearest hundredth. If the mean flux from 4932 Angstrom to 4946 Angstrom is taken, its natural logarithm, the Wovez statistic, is 0.15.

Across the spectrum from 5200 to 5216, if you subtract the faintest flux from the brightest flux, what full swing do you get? 0.10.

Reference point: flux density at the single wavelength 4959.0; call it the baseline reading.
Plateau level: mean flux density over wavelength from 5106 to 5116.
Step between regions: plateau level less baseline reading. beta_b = -0.027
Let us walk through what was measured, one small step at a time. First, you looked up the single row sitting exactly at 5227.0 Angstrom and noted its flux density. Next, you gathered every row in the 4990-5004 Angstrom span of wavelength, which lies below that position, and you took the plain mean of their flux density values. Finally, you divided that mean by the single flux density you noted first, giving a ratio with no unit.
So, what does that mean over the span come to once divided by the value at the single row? 1.15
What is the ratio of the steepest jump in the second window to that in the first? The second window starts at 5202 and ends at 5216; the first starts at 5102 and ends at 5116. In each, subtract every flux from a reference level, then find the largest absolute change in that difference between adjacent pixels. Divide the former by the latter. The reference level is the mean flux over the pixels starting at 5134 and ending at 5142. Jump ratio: 1.3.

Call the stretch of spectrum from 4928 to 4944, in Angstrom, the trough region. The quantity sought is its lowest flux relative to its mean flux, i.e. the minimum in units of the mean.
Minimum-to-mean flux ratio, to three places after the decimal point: 0.935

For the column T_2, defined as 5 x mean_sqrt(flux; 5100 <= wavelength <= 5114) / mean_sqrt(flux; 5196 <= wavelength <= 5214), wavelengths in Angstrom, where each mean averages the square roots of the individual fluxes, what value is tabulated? 5.08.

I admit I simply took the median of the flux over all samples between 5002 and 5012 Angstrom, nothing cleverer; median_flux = 1.14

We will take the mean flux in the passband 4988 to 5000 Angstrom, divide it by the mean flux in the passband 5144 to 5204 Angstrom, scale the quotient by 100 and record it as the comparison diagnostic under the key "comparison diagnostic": 106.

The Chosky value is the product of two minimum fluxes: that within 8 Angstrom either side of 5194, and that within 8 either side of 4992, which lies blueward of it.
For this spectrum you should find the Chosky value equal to 1.19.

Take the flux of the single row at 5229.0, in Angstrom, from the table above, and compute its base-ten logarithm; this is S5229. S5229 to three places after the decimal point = 0.045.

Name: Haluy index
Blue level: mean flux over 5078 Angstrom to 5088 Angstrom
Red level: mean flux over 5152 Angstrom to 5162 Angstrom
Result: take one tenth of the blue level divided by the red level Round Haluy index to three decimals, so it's 0.098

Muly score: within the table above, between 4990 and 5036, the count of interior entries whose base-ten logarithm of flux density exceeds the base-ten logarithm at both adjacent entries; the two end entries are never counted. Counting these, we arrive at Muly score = 7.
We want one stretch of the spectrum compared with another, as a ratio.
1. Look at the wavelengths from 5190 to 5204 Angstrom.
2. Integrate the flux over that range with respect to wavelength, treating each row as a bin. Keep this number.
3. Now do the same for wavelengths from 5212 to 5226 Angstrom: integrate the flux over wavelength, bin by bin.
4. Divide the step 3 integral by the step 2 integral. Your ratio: 1.04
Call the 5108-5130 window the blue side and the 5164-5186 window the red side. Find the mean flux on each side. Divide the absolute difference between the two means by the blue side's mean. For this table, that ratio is 0.090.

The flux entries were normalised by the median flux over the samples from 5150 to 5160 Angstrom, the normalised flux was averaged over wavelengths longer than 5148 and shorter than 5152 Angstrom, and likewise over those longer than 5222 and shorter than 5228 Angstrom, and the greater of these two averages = 1.00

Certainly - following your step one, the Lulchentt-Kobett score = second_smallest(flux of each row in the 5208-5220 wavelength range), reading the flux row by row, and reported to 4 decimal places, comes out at 1.0890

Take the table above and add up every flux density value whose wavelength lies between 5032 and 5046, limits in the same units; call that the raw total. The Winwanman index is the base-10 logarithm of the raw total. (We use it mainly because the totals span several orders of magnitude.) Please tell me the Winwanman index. 0.9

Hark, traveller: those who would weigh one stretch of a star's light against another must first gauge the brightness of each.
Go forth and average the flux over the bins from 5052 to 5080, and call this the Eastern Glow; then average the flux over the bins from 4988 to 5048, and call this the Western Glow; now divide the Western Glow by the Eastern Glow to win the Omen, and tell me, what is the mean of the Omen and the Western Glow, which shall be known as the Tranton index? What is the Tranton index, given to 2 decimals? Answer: 1.07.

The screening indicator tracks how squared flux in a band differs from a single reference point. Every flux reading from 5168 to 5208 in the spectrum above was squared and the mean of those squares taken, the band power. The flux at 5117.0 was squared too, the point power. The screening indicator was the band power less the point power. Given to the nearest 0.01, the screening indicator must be -0.21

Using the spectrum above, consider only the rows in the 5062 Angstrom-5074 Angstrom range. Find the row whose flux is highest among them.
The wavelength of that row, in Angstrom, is 5071.0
